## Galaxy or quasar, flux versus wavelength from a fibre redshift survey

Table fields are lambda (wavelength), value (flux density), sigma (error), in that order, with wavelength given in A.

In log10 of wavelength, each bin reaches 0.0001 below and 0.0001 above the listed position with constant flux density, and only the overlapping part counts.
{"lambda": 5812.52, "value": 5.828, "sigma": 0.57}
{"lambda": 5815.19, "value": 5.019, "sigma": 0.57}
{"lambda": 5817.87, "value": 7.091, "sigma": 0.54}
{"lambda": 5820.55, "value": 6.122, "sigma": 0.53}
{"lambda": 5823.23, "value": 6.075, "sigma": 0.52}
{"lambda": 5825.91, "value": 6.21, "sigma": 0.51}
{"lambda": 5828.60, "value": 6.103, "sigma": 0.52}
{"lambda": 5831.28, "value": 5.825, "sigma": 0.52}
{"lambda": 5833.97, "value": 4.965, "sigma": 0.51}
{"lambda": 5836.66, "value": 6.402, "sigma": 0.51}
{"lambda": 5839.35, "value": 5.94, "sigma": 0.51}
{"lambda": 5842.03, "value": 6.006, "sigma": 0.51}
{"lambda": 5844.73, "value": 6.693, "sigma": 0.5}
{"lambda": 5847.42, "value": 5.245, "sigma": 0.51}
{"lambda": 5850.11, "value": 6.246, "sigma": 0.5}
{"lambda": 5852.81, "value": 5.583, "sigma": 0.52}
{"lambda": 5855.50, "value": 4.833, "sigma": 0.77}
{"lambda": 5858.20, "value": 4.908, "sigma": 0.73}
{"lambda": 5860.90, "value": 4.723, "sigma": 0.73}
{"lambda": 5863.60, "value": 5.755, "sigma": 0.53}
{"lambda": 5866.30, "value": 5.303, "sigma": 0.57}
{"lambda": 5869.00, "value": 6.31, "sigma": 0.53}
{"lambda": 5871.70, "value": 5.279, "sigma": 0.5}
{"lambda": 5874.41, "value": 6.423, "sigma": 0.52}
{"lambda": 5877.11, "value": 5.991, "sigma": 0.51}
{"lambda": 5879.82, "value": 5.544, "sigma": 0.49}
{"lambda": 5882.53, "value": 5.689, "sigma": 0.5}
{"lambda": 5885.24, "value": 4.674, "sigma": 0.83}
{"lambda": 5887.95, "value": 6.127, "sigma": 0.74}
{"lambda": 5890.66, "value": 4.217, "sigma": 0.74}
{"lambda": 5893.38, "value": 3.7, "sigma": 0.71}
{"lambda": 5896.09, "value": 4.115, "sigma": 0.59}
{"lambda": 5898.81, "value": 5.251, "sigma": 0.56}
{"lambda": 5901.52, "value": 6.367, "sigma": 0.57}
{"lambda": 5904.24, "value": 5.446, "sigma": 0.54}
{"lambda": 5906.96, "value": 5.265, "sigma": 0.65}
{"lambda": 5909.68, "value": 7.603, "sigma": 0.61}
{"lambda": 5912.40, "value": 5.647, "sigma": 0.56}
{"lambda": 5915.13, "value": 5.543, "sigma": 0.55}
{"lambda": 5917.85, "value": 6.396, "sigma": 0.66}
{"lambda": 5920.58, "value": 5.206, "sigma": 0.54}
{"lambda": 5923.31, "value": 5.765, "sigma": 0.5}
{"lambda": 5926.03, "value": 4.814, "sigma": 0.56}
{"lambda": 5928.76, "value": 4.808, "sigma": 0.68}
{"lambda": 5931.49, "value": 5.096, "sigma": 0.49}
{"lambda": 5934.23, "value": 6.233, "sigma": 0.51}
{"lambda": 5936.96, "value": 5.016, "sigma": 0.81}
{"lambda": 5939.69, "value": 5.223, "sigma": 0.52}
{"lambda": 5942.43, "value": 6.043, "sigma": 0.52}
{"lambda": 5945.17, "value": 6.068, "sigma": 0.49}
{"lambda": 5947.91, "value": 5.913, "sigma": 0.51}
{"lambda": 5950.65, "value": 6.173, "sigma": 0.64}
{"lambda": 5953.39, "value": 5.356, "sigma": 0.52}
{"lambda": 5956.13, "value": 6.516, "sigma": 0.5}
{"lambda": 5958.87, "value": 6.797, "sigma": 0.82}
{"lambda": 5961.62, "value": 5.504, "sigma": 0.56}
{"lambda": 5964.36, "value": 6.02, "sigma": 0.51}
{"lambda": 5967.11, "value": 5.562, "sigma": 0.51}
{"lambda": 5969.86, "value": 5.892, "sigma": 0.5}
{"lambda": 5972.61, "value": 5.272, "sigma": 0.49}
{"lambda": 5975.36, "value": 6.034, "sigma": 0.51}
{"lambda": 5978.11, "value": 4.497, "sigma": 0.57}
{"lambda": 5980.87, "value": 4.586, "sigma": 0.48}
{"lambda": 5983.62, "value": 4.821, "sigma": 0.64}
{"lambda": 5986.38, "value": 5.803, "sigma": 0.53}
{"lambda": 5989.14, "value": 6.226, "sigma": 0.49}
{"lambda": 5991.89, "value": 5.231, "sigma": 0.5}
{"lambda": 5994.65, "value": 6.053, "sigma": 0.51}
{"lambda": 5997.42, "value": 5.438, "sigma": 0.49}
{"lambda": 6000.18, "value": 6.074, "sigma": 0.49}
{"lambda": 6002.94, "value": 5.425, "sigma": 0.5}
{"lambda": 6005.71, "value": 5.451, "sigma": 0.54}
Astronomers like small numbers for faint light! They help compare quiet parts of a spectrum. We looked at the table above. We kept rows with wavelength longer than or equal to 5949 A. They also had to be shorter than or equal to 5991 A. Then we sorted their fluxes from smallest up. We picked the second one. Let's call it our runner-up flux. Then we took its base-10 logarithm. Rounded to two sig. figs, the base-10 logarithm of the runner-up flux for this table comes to 0.66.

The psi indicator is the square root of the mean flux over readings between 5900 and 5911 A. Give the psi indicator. 2.48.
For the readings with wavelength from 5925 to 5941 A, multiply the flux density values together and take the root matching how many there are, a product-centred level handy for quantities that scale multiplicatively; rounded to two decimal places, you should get 5.18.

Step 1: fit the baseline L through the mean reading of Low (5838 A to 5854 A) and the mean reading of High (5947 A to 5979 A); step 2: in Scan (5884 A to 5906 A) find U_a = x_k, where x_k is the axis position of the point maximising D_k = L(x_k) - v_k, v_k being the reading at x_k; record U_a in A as 5893.38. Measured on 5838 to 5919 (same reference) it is 5893.38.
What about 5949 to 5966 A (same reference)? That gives 5953.39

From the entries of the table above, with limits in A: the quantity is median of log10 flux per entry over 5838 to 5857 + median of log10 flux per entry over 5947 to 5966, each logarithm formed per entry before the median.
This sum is 1.55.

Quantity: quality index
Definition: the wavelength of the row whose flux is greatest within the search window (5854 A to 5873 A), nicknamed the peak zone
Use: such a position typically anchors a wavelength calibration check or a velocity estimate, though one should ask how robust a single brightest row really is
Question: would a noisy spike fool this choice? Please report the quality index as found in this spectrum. 5869.00 A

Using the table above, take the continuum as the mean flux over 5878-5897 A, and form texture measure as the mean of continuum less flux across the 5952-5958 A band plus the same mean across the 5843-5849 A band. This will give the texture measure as -2.17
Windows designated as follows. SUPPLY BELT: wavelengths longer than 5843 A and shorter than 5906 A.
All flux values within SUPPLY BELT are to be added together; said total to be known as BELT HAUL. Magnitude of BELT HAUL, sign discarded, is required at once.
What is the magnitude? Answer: 124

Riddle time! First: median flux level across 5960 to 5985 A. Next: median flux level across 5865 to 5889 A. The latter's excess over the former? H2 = 0.2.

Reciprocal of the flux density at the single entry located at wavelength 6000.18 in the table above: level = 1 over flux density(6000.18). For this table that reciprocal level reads 0.16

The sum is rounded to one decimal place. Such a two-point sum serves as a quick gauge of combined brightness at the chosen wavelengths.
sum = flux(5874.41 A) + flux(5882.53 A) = 12.1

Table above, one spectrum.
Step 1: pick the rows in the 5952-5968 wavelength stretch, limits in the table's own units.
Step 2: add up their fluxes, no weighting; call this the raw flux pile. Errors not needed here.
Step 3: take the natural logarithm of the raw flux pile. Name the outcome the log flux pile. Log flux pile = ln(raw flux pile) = 3.58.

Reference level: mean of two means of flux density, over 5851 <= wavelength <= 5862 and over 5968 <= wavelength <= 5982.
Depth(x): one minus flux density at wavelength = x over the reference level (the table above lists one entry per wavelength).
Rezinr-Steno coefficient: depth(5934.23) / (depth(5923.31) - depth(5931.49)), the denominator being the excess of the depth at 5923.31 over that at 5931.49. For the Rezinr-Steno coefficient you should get 1.6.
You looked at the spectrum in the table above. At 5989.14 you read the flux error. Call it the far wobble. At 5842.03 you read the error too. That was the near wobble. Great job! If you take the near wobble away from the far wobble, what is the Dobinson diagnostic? -0.020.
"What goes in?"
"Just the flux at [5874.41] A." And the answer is 6.423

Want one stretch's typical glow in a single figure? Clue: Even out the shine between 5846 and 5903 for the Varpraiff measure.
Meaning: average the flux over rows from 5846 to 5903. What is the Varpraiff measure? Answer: 5.35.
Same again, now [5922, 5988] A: 5.58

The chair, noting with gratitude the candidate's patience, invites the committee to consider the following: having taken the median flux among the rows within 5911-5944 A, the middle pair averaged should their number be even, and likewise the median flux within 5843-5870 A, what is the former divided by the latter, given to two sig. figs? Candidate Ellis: 0.99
